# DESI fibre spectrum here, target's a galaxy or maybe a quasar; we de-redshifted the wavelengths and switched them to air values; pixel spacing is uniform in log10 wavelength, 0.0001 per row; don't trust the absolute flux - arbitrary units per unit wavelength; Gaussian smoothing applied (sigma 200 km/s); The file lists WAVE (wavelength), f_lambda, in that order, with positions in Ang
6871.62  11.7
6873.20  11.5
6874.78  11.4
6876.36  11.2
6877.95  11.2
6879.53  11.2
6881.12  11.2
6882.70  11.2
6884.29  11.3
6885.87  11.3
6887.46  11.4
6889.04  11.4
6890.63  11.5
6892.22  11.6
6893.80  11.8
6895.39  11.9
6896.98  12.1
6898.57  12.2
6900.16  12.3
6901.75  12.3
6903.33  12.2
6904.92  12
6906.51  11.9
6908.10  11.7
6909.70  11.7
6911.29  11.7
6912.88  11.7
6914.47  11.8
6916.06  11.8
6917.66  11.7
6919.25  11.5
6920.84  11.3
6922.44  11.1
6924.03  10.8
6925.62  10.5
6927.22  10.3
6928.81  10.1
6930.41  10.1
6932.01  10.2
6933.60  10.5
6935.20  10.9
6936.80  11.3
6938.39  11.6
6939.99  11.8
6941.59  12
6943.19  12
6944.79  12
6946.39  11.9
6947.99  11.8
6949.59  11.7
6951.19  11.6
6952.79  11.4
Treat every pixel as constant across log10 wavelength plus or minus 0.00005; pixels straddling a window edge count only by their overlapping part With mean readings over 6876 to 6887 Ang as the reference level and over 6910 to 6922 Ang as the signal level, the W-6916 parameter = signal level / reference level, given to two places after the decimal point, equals 1.04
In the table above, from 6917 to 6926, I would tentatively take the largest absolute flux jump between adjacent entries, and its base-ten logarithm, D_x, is -0.52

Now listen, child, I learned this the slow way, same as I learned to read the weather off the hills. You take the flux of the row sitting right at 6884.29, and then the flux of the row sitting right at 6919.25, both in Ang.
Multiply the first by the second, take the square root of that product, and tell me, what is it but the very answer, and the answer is 11.4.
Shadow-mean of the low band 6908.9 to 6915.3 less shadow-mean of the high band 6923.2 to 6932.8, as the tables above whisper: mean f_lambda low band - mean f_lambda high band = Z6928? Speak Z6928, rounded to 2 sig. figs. 1.4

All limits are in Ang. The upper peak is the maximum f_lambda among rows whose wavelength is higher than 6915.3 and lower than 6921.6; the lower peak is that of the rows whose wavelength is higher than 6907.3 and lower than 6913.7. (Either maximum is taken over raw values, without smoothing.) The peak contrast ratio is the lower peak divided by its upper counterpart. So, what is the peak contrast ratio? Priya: 0.99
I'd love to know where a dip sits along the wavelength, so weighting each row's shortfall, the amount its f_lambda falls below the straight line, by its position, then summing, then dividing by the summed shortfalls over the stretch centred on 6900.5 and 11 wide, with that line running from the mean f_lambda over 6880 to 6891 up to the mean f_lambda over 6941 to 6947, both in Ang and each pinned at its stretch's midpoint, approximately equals 6900.2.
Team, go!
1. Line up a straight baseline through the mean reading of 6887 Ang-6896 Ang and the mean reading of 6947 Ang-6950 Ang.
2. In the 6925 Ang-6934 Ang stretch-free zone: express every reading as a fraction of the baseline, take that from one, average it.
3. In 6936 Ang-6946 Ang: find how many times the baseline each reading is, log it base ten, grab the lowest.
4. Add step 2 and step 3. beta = 0.11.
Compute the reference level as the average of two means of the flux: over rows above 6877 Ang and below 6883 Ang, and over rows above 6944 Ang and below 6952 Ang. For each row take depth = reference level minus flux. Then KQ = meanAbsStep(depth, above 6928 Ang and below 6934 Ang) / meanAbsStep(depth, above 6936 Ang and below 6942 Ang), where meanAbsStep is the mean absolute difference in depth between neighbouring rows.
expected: 0.57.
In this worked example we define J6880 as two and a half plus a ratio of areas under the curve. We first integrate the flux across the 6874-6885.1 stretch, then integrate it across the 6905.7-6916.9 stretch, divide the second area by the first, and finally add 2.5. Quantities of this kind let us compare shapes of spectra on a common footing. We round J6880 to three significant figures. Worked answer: 3.55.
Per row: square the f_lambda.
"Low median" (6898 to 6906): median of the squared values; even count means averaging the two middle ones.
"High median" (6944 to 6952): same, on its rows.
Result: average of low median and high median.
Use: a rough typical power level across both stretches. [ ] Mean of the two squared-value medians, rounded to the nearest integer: 144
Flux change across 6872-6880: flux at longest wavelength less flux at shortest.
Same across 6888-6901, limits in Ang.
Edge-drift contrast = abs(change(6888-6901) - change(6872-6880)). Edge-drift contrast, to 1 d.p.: 1.2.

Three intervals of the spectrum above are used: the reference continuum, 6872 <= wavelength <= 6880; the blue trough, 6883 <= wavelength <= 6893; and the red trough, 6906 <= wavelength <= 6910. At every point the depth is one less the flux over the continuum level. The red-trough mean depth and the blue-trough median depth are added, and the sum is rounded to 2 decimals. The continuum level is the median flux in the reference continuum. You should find -0.07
